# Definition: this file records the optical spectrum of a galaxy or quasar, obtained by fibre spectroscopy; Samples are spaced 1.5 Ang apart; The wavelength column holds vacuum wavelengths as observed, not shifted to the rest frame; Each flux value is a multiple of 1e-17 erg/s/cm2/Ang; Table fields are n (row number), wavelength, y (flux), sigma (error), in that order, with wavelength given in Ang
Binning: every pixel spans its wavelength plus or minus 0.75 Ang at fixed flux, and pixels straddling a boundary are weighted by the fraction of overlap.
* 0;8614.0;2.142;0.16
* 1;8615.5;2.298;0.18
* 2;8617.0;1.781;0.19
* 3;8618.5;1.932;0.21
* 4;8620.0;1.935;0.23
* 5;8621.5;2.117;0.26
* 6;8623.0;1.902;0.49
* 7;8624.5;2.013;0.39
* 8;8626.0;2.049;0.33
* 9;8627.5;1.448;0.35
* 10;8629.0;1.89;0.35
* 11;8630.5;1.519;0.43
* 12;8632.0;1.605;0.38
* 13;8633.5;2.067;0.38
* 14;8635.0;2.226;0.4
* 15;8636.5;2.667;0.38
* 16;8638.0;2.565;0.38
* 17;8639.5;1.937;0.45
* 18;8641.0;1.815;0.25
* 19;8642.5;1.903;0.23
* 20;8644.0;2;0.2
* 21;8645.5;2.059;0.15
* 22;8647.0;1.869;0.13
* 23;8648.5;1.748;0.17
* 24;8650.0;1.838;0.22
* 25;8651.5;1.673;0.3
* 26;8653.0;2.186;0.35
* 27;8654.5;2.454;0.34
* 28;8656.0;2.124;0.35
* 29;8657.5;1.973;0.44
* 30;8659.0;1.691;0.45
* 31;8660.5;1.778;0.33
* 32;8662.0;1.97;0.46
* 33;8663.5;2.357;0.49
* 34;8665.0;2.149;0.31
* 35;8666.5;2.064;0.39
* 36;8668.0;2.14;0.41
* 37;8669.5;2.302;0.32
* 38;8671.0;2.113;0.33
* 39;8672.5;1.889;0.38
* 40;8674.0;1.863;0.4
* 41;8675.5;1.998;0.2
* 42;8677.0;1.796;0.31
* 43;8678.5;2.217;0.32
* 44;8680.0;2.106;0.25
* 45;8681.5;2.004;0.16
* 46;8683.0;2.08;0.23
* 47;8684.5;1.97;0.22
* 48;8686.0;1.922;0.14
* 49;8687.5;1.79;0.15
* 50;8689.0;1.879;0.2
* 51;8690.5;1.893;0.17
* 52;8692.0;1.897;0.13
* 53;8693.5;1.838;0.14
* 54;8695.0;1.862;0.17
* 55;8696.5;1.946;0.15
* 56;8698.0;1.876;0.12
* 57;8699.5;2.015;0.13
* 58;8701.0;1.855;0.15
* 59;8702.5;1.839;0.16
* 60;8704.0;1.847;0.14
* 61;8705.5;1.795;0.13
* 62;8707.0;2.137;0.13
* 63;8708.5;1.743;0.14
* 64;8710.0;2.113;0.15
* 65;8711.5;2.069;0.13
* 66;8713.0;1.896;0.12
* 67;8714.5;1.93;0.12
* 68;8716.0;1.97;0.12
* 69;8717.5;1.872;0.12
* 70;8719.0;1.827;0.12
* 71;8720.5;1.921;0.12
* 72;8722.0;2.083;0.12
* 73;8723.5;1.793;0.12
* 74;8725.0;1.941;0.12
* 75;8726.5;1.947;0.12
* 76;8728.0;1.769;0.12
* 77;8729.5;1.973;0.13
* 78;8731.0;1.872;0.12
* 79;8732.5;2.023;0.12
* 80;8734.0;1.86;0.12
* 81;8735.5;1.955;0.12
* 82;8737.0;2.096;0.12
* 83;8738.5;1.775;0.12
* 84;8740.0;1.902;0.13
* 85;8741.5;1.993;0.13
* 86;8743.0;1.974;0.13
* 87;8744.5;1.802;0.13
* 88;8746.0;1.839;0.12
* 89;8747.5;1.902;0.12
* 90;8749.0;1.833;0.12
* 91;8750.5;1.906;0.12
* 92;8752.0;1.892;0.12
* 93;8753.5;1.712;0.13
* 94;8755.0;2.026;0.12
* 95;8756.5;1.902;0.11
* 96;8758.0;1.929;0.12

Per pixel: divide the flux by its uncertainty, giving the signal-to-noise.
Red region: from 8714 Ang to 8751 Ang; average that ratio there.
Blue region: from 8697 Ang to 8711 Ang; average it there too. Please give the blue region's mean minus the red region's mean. -1.8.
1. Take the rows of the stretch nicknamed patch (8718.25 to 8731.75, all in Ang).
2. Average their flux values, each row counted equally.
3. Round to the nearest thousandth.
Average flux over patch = 1.903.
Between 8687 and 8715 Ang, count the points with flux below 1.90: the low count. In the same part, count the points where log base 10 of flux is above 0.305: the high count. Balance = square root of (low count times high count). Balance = 6.2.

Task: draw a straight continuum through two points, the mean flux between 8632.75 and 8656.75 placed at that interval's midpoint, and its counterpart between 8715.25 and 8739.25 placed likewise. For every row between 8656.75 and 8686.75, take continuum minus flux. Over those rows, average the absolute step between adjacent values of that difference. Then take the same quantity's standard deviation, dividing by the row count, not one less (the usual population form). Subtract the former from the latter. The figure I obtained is 0.005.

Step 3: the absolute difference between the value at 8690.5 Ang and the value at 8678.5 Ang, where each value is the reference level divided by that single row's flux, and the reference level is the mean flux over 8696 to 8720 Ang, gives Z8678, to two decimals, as 0.15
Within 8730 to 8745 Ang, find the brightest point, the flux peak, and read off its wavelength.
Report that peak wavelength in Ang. 8737.0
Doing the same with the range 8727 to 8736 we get 8732.5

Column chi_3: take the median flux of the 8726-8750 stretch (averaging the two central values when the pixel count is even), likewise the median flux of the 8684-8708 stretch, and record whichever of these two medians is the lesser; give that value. 1.88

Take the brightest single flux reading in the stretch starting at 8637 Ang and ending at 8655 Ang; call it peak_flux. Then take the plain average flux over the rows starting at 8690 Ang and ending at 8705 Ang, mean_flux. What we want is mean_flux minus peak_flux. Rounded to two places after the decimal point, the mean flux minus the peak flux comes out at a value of -0.68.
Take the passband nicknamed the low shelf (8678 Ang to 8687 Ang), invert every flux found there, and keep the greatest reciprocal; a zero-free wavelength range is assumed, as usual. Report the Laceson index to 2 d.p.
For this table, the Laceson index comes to 0.52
